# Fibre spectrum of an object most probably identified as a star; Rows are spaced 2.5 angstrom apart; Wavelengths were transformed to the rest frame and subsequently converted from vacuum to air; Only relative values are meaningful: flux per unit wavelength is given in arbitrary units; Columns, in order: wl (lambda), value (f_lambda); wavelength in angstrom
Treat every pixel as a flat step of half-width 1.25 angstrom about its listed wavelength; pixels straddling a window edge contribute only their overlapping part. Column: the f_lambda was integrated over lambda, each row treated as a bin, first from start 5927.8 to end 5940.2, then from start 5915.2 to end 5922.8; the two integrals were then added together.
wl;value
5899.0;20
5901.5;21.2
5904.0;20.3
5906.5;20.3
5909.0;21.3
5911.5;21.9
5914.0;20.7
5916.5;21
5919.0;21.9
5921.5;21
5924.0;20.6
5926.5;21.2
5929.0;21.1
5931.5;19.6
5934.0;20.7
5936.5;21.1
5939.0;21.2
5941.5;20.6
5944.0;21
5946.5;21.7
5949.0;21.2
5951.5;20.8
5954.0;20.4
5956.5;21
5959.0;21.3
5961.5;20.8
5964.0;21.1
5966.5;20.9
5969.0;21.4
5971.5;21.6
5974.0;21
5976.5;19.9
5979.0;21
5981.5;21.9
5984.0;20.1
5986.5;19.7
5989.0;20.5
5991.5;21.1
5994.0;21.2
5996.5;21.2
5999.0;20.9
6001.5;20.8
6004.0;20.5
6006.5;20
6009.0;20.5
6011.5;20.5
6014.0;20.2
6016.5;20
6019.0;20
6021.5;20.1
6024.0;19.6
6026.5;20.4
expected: 419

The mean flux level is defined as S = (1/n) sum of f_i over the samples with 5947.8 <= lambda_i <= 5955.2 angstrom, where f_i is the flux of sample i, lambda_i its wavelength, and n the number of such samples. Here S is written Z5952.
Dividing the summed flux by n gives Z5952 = 20.8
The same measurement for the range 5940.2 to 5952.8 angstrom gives 21.1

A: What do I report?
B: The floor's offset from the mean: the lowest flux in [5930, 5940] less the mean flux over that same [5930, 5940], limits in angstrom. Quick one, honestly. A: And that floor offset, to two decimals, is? -1.05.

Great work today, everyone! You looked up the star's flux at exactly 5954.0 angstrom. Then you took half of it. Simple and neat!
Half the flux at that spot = 10.2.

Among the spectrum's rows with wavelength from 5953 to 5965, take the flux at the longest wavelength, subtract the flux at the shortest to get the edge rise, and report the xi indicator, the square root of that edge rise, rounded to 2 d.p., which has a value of 0.84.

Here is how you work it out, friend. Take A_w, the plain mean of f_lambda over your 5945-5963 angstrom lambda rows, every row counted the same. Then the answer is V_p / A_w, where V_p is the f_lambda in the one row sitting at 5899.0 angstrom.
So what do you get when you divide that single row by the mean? 0.95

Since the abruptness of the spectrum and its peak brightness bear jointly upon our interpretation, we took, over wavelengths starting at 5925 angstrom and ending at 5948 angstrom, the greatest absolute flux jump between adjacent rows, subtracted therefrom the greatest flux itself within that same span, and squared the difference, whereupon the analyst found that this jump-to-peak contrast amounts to 408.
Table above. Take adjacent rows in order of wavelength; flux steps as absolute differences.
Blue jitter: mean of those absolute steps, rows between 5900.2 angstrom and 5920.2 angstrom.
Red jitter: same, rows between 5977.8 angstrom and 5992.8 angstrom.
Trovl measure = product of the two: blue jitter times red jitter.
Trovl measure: 0.63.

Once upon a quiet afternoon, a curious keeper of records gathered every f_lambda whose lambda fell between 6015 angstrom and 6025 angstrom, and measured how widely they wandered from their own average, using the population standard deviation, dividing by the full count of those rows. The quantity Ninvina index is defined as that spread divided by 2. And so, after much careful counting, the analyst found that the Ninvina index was 0.10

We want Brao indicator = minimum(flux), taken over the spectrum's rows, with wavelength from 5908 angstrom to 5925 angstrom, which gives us 20.6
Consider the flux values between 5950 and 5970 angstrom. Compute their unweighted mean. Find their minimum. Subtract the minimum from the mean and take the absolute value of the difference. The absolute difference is 0.56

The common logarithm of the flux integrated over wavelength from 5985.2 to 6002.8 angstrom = 2.56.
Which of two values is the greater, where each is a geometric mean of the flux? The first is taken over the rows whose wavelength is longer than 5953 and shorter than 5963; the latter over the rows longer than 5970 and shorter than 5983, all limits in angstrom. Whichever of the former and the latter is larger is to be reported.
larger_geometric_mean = 21.1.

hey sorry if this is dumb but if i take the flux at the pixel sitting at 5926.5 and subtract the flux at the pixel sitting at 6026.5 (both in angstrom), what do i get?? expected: 0.8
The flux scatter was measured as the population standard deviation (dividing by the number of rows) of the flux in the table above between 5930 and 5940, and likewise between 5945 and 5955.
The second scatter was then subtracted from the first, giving 0.2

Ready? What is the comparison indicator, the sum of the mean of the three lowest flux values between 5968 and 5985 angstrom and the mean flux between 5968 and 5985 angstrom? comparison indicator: 41.3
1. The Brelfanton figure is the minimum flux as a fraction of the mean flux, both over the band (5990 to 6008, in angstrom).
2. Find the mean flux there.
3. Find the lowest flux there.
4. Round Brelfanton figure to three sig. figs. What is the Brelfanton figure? 0.961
